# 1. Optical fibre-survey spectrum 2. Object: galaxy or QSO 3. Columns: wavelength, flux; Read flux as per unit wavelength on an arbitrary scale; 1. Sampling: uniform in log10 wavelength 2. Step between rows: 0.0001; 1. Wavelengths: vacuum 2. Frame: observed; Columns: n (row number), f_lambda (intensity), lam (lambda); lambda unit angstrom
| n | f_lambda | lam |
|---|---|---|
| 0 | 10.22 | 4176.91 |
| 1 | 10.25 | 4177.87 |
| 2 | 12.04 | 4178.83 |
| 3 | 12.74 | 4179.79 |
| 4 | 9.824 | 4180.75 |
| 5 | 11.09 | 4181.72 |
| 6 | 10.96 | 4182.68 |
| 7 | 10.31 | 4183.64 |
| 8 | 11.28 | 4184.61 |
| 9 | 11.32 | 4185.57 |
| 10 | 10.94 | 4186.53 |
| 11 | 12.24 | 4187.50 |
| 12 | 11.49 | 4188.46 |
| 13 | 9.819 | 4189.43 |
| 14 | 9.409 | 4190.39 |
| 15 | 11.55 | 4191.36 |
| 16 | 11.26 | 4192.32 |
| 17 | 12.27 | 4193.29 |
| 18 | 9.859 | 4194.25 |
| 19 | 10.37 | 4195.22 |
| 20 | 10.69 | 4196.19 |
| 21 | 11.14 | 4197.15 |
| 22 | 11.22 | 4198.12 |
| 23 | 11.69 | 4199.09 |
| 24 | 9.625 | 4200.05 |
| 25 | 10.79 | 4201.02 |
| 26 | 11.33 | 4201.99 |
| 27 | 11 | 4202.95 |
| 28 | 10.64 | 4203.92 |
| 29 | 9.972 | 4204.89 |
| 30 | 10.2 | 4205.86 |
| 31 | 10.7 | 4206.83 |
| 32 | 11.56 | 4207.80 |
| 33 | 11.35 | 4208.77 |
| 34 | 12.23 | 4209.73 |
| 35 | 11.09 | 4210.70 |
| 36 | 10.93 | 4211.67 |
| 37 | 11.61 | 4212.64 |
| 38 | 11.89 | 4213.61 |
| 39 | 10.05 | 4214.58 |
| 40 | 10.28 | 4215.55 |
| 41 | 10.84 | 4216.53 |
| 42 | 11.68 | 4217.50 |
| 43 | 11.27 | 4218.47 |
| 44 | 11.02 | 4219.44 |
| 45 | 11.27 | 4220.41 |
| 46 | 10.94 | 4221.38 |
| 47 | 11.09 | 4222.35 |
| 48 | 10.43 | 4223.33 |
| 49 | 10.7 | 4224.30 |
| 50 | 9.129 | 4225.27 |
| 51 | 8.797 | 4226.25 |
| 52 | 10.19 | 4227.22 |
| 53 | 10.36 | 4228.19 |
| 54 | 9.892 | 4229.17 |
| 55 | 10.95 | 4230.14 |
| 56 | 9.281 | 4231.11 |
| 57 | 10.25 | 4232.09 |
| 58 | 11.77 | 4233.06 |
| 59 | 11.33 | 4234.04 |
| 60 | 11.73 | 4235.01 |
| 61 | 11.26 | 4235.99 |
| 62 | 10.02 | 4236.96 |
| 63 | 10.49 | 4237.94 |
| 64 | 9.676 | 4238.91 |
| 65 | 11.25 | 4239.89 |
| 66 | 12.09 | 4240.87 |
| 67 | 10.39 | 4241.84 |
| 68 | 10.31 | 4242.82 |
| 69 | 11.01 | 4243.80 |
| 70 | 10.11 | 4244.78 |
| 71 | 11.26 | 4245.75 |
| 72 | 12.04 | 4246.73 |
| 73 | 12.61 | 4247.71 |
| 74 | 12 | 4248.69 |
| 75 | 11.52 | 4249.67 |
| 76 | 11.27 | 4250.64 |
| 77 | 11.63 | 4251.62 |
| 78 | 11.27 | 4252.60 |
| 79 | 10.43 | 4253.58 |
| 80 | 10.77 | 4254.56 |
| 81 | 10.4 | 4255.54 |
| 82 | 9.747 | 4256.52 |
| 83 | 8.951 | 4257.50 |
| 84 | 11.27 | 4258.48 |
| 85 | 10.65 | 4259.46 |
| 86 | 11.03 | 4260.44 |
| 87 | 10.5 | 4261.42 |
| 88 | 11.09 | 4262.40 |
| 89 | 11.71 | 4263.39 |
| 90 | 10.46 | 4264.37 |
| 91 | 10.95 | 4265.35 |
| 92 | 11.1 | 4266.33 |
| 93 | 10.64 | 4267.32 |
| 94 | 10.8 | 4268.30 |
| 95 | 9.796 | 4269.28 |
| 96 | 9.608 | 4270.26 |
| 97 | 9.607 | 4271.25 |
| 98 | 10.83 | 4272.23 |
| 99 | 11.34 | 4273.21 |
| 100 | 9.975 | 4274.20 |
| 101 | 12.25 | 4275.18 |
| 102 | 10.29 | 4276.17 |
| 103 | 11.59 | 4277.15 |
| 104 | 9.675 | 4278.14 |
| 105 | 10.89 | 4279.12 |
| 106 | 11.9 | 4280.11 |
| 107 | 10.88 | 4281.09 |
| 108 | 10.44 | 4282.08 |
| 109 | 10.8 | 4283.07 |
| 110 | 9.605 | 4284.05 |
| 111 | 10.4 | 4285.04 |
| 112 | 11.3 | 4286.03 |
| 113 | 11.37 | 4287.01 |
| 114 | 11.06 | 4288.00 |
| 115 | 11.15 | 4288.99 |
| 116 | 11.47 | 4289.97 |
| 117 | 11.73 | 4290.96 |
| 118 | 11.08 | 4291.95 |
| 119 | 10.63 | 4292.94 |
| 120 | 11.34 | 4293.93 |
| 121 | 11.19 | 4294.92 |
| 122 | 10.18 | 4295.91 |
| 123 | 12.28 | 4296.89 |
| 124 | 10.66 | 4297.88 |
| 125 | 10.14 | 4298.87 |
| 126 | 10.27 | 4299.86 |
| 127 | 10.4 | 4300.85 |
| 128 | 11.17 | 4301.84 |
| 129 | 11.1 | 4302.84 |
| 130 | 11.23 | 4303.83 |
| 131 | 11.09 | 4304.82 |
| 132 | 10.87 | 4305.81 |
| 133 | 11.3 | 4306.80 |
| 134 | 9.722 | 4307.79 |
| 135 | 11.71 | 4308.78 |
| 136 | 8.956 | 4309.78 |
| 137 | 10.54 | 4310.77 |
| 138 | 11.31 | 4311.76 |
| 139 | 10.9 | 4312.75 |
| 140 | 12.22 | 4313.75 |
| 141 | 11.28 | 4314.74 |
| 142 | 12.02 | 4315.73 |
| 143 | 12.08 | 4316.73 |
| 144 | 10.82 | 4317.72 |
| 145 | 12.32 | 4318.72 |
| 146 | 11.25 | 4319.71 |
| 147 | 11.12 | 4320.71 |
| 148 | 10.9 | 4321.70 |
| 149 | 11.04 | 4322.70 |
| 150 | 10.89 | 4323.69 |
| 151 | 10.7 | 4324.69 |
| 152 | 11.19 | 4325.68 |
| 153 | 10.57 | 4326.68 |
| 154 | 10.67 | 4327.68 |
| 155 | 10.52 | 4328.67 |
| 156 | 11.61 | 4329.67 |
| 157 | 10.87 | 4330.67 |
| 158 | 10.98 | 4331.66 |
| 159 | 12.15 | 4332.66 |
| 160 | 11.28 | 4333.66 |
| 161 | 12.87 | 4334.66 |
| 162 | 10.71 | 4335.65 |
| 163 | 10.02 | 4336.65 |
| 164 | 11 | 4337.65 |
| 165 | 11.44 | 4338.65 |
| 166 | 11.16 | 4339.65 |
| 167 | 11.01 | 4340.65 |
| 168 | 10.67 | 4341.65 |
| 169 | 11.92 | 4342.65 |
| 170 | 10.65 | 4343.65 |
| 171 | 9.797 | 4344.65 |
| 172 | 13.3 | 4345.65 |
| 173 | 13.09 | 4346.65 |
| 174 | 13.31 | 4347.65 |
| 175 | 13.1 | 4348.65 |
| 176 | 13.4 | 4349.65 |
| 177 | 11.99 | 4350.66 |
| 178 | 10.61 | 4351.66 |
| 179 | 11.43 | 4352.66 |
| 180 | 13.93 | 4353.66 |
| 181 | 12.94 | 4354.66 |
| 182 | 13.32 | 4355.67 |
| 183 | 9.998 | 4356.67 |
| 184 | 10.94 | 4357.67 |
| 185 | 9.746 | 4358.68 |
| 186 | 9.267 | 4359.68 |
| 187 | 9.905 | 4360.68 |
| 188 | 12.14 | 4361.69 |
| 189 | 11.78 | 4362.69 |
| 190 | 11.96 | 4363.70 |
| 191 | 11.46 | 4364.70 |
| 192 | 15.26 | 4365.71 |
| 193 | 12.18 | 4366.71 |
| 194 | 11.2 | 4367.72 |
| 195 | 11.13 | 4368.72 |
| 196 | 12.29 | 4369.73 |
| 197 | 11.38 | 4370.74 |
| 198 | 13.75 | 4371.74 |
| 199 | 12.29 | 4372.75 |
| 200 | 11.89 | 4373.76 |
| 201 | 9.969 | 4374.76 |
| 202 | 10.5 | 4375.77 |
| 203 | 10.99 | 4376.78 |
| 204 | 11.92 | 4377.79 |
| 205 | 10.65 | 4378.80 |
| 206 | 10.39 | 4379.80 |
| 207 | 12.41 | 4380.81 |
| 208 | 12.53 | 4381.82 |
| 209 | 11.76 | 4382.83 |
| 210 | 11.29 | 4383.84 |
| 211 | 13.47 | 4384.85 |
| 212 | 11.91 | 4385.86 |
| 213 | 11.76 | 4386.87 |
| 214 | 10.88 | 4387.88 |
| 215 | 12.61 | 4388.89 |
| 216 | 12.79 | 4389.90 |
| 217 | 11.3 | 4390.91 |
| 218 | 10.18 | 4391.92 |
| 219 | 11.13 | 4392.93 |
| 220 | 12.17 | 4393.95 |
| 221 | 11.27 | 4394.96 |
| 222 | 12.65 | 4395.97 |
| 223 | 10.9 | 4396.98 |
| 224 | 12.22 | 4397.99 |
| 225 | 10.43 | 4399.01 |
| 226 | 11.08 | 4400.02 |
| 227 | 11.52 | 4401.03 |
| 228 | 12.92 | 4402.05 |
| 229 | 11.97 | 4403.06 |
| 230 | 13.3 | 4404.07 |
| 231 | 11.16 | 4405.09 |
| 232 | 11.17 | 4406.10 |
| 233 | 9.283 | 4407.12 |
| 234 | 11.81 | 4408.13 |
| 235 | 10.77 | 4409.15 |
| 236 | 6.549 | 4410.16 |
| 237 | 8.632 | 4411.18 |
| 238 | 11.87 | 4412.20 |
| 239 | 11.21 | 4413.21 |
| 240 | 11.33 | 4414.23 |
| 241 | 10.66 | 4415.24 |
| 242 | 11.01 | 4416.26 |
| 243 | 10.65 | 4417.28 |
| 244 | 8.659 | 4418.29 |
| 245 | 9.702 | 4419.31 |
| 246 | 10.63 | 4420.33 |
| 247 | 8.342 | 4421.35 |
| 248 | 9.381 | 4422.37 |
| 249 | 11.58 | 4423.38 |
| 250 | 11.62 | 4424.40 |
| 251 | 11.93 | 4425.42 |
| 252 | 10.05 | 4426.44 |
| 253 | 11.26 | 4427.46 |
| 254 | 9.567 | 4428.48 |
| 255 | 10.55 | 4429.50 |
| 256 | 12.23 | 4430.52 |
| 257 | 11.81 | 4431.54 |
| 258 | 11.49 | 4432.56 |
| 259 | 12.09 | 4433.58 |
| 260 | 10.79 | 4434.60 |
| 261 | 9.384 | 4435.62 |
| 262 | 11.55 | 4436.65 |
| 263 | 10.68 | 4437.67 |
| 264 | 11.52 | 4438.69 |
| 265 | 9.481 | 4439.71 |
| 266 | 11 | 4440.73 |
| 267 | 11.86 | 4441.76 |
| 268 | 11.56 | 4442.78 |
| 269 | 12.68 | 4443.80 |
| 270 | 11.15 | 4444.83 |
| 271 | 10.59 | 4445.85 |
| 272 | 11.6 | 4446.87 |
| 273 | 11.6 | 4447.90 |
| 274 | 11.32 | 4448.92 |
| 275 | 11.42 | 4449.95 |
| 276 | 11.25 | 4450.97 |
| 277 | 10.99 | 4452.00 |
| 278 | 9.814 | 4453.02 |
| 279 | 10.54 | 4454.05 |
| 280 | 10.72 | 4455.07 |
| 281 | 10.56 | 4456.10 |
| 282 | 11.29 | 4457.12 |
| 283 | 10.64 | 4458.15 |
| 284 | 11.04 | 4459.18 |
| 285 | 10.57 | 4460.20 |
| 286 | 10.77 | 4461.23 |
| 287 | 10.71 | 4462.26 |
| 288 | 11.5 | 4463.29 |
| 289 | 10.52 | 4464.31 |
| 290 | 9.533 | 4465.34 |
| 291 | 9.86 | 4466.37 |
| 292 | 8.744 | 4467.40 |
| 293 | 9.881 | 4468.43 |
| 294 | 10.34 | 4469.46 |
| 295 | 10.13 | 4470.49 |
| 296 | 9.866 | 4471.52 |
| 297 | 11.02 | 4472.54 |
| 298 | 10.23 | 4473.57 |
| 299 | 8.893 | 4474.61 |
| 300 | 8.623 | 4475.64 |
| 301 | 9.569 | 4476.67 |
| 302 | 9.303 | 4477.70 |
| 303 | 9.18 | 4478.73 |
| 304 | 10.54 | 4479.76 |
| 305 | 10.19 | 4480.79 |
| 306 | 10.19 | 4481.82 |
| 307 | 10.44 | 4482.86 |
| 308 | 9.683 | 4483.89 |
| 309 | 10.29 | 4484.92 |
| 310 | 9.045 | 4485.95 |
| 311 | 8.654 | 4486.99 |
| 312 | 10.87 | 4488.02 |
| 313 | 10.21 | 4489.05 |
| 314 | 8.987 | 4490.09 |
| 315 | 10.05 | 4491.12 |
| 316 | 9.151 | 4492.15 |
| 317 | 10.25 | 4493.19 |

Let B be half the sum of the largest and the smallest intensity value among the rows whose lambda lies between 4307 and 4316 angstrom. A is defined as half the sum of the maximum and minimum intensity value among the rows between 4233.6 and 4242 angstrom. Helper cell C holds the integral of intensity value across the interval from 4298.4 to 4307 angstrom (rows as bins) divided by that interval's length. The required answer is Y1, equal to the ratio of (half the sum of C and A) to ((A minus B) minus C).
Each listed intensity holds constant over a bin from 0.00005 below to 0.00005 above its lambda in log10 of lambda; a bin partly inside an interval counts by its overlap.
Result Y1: -1.03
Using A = 10.9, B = 10.6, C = 10.8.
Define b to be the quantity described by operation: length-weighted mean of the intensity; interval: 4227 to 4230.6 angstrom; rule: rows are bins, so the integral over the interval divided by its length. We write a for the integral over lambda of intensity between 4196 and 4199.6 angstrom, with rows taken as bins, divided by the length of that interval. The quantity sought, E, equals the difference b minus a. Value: -0.87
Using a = 11.2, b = 10.4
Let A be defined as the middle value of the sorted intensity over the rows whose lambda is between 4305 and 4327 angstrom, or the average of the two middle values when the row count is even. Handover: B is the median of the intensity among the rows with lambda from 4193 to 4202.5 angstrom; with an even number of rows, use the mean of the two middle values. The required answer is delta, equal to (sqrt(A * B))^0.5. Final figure 3.32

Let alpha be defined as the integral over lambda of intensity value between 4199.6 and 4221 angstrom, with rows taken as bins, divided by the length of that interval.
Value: 11.0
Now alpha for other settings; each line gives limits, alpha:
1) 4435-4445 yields 11.1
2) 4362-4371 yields 12.1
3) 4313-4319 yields 11.7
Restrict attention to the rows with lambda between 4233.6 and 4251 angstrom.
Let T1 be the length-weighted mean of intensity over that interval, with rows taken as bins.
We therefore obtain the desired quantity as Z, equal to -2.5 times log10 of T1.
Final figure -2.62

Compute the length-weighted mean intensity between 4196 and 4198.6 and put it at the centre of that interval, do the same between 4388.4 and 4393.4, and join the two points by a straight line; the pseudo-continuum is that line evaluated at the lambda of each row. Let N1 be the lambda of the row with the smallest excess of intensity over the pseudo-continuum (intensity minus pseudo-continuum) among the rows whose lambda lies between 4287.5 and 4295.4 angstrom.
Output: 4292.94 angstrom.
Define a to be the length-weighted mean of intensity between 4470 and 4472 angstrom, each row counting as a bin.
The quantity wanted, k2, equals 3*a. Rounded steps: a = 10.0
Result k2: 30.0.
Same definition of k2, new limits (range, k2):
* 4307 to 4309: 32.1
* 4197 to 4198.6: 33.5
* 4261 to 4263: 32.4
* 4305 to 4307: 33.2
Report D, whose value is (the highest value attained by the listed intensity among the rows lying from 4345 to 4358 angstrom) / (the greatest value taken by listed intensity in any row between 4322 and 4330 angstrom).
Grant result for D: 1.20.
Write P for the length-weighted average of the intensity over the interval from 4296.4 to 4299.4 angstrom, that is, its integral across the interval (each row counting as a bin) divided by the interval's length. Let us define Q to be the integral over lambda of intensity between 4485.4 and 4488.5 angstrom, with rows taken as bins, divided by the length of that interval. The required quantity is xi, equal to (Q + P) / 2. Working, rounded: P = 11.0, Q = 9.5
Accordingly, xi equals 10.3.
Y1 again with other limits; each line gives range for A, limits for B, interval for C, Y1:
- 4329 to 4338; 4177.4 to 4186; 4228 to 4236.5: -1.05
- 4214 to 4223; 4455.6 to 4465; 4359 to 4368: -0.95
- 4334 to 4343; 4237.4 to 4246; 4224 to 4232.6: -1.14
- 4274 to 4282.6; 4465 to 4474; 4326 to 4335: -1.09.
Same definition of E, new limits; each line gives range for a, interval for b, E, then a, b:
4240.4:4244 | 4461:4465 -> -0.11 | 10.9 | 10.8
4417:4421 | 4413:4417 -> 1.20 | 9.8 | 11.0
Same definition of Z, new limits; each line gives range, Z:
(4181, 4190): -2.60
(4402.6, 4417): -2.58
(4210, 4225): -2.60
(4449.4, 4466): -2.58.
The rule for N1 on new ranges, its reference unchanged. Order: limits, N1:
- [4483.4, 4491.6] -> 4486.99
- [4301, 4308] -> 4307.79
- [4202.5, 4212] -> 4204.89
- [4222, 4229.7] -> 4226.25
